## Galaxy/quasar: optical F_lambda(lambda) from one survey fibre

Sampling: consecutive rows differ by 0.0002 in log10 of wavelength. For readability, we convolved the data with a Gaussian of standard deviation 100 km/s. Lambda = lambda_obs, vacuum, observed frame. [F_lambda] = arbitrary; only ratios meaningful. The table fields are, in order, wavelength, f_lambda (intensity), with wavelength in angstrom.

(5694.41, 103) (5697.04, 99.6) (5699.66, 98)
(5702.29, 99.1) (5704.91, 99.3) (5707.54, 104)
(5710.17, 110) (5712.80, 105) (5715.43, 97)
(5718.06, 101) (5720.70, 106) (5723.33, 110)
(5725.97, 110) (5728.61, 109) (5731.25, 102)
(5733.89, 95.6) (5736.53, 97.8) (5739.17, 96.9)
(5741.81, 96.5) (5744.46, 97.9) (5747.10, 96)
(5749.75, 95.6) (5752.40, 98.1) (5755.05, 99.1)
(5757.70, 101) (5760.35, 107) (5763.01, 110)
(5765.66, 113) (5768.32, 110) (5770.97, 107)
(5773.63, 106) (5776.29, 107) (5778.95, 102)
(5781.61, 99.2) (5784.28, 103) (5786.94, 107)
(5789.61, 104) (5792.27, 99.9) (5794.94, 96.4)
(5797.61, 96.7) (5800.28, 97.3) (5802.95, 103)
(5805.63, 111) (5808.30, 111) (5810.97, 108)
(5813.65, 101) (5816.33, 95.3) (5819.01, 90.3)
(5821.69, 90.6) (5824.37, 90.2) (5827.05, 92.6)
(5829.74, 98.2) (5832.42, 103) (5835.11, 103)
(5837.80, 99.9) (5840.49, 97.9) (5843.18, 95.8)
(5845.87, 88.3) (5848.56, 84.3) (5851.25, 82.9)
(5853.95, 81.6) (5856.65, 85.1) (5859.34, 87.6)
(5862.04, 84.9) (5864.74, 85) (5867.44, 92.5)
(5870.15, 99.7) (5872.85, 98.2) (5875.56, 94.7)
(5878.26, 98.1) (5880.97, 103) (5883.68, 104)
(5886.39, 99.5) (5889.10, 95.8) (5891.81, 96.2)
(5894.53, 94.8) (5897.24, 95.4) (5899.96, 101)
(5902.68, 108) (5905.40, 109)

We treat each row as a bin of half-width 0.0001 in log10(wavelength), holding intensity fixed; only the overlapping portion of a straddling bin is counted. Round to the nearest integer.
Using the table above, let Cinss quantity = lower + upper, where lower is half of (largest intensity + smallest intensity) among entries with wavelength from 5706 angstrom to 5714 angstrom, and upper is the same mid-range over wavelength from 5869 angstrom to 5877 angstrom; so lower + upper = 204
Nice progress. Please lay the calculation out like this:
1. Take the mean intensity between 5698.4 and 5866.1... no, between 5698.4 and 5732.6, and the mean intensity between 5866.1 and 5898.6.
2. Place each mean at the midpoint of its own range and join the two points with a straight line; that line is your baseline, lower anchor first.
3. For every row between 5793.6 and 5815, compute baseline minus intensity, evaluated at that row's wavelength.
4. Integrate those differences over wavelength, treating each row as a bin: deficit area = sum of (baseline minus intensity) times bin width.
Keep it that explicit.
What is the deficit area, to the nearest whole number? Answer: -53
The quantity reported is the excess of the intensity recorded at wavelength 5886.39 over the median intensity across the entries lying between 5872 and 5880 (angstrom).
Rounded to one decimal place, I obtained 1.4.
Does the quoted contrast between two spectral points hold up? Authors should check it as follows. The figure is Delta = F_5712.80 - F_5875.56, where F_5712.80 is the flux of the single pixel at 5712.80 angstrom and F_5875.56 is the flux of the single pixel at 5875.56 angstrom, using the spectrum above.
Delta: 10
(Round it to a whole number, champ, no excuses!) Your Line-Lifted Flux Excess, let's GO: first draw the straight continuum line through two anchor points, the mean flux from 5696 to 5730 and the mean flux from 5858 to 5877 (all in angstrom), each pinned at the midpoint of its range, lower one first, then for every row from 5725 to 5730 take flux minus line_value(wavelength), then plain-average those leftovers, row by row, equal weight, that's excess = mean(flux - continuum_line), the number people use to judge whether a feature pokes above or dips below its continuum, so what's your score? 7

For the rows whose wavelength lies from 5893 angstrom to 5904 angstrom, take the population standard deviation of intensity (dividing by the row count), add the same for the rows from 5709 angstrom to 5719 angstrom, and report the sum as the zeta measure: 10.1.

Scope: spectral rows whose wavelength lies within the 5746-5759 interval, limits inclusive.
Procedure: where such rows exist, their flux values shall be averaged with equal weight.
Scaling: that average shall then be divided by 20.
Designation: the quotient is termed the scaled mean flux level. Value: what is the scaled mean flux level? 4.90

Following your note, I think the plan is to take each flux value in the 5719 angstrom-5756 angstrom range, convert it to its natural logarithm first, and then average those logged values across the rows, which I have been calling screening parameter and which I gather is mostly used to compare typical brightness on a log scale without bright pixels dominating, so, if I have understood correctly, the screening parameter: 4.611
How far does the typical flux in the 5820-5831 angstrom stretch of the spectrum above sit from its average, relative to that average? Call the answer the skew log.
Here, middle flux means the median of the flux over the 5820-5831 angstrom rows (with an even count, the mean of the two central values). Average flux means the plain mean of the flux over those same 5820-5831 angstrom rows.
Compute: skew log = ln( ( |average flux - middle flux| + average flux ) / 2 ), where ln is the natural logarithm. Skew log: 3.85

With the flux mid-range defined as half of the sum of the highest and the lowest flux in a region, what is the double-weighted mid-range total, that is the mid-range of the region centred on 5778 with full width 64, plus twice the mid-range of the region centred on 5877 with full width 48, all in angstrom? 290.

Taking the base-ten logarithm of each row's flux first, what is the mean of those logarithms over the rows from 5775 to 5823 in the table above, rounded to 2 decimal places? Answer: 2.00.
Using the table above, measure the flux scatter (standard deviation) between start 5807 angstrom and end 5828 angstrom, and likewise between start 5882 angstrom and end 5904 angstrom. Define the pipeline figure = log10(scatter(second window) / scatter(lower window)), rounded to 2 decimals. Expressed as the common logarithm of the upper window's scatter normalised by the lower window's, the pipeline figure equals -0.24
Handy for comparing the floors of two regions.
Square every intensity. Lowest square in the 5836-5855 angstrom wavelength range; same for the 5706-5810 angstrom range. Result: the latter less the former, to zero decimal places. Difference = 2481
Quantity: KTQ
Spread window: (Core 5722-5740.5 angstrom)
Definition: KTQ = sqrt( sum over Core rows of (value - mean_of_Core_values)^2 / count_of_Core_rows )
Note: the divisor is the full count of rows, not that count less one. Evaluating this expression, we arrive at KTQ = 6.0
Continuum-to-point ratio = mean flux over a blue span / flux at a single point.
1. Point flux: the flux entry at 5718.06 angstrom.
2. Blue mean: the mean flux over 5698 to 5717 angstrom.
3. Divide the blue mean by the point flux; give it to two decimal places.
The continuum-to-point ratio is 1.01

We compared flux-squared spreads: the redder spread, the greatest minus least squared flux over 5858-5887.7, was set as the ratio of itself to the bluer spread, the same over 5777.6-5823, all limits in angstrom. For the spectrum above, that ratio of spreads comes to 0.87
